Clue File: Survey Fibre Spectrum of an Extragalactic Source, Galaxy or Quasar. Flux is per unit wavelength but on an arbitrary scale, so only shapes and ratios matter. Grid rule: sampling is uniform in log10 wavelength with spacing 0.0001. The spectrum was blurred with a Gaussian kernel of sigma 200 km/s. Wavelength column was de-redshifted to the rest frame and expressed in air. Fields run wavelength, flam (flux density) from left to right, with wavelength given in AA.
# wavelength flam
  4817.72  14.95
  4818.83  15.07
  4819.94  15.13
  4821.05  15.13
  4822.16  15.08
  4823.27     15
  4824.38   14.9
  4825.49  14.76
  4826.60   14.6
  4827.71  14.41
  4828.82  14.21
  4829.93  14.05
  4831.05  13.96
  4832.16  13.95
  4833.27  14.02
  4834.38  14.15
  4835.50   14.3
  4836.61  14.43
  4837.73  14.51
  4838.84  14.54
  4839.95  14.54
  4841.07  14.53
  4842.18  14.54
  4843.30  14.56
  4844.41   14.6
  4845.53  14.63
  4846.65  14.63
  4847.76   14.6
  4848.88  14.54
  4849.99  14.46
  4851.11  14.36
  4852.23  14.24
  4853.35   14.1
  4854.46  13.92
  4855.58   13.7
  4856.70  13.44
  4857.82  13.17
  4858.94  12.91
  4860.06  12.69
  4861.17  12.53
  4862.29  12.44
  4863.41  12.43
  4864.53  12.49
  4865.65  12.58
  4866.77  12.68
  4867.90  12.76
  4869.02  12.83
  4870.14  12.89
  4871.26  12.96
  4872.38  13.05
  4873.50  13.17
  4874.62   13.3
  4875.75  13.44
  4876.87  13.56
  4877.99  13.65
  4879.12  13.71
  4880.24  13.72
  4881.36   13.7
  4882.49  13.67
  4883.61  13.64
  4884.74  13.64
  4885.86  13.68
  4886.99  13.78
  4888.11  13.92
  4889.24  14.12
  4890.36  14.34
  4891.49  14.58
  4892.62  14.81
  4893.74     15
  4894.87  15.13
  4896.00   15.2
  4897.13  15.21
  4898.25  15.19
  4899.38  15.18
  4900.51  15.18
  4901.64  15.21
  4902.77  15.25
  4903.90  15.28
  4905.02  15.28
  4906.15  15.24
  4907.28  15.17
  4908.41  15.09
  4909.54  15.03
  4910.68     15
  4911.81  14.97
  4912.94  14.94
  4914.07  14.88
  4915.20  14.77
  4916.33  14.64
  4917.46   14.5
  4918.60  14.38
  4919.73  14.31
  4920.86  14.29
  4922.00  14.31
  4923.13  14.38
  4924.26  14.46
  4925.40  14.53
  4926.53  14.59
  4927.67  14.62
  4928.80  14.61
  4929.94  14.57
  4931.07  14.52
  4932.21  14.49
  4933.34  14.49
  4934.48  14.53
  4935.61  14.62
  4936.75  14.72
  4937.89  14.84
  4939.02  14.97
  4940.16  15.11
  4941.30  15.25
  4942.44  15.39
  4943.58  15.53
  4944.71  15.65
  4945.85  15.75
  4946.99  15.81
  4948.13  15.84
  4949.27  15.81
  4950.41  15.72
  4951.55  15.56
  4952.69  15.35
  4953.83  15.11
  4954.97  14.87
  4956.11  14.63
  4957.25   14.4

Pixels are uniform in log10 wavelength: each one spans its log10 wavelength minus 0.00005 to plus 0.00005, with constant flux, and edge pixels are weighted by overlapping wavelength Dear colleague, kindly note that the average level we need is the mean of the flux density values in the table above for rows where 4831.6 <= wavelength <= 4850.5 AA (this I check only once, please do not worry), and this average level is 14.4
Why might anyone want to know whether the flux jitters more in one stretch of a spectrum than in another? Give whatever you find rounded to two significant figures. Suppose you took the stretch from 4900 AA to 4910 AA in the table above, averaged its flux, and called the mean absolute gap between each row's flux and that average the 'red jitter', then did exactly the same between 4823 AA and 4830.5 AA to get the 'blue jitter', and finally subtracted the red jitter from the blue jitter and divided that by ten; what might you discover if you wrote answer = 0.022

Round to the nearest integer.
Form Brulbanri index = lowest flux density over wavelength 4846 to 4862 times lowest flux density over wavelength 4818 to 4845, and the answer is 175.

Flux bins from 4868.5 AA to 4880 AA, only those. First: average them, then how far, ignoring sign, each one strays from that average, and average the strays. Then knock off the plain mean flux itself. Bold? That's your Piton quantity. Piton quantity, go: -13.0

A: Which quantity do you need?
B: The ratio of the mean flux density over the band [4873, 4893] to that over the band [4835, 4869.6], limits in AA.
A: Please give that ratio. 1.00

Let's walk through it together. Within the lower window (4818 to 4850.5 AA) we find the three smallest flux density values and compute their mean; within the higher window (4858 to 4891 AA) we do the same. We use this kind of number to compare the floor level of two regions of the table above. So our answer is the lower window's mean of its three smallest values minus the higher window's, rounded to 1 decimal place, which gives 1.5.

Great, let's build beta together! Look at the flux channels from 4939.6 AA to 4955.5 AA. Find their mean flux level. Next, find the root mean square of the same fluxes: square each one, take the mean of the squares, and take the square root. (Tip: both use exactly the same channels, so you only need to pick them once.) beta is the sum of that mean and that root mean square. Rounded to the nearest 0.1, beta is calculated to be 31.0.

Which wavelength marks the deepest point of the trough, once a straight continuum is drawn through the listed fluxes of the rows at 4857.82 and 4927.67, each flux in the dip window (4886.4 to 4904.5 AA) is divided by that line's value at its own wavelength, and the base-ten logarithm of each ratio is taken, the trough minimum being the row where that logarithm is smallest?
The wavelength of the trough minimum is 4886.99 AA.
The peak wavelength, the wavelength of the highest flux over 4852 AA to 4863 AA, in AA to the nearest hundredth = 4852.23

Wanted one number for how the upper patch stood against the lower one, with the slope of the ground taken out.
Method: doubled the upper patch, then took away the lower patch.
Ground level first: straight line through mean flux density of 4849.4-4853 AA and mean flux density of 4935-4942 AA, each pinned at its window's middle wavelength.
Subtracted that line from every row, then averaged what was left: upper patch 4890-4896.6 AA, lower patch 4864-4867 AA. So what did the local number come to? 2.3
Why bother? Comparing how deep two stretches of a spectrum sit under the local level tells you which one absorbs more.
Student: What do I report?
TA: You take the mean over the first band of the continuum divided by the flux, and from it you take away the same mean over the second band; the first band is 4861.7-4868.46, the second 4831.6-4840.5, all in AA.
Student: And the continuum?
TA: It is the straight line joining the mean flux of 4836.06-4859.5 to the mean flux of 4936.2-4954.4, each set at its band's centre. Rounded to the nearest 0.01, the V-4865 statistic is 0.16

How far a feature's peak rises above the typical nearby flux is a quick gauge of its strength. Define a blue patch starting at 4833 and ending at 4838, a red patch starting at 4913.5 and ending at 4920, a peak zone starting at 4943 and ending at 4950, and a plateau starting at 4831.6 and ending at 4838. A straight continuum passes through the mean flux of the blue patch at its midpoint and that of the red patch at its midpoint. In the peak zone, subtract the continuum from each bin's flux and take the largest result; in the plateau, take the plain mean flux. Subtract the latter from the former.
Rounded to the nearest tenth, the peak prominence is -13.1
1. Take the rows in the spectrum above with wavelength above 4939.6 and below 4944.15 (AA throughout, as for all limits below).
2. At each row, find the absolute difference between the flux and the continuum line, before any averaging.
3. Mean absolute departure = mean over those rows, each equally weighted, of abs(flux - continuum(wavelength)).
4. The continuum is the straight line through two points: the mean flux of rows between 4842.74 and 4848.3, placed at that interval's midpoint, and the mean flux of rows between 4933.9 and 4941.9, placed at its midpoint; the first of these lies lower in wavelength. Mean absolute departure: 0.45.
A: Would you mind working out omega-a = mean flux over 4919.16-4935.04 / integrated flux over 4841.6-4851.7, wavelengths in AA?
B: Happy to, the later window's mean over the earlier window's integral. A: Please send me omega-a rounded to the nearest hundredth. 0.10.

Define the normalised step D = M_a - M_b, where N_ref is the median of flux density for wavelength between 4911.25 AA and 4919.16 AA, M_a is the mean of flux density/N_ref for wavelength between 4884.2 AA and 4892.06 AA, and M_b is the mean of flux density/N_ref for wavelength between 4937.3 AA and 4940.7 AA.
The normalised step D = -0.065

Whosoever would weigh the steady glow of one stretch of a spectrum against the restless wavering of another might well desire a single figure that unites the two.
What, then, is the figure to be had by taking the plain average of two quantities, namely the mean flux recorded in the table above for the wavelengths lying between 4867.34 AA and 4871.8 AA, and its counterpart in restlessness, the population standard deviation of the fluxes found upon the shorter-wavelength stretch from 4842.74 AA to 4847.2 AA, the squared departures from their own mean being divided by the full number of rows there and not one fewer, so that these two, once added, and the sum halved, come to 6.4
